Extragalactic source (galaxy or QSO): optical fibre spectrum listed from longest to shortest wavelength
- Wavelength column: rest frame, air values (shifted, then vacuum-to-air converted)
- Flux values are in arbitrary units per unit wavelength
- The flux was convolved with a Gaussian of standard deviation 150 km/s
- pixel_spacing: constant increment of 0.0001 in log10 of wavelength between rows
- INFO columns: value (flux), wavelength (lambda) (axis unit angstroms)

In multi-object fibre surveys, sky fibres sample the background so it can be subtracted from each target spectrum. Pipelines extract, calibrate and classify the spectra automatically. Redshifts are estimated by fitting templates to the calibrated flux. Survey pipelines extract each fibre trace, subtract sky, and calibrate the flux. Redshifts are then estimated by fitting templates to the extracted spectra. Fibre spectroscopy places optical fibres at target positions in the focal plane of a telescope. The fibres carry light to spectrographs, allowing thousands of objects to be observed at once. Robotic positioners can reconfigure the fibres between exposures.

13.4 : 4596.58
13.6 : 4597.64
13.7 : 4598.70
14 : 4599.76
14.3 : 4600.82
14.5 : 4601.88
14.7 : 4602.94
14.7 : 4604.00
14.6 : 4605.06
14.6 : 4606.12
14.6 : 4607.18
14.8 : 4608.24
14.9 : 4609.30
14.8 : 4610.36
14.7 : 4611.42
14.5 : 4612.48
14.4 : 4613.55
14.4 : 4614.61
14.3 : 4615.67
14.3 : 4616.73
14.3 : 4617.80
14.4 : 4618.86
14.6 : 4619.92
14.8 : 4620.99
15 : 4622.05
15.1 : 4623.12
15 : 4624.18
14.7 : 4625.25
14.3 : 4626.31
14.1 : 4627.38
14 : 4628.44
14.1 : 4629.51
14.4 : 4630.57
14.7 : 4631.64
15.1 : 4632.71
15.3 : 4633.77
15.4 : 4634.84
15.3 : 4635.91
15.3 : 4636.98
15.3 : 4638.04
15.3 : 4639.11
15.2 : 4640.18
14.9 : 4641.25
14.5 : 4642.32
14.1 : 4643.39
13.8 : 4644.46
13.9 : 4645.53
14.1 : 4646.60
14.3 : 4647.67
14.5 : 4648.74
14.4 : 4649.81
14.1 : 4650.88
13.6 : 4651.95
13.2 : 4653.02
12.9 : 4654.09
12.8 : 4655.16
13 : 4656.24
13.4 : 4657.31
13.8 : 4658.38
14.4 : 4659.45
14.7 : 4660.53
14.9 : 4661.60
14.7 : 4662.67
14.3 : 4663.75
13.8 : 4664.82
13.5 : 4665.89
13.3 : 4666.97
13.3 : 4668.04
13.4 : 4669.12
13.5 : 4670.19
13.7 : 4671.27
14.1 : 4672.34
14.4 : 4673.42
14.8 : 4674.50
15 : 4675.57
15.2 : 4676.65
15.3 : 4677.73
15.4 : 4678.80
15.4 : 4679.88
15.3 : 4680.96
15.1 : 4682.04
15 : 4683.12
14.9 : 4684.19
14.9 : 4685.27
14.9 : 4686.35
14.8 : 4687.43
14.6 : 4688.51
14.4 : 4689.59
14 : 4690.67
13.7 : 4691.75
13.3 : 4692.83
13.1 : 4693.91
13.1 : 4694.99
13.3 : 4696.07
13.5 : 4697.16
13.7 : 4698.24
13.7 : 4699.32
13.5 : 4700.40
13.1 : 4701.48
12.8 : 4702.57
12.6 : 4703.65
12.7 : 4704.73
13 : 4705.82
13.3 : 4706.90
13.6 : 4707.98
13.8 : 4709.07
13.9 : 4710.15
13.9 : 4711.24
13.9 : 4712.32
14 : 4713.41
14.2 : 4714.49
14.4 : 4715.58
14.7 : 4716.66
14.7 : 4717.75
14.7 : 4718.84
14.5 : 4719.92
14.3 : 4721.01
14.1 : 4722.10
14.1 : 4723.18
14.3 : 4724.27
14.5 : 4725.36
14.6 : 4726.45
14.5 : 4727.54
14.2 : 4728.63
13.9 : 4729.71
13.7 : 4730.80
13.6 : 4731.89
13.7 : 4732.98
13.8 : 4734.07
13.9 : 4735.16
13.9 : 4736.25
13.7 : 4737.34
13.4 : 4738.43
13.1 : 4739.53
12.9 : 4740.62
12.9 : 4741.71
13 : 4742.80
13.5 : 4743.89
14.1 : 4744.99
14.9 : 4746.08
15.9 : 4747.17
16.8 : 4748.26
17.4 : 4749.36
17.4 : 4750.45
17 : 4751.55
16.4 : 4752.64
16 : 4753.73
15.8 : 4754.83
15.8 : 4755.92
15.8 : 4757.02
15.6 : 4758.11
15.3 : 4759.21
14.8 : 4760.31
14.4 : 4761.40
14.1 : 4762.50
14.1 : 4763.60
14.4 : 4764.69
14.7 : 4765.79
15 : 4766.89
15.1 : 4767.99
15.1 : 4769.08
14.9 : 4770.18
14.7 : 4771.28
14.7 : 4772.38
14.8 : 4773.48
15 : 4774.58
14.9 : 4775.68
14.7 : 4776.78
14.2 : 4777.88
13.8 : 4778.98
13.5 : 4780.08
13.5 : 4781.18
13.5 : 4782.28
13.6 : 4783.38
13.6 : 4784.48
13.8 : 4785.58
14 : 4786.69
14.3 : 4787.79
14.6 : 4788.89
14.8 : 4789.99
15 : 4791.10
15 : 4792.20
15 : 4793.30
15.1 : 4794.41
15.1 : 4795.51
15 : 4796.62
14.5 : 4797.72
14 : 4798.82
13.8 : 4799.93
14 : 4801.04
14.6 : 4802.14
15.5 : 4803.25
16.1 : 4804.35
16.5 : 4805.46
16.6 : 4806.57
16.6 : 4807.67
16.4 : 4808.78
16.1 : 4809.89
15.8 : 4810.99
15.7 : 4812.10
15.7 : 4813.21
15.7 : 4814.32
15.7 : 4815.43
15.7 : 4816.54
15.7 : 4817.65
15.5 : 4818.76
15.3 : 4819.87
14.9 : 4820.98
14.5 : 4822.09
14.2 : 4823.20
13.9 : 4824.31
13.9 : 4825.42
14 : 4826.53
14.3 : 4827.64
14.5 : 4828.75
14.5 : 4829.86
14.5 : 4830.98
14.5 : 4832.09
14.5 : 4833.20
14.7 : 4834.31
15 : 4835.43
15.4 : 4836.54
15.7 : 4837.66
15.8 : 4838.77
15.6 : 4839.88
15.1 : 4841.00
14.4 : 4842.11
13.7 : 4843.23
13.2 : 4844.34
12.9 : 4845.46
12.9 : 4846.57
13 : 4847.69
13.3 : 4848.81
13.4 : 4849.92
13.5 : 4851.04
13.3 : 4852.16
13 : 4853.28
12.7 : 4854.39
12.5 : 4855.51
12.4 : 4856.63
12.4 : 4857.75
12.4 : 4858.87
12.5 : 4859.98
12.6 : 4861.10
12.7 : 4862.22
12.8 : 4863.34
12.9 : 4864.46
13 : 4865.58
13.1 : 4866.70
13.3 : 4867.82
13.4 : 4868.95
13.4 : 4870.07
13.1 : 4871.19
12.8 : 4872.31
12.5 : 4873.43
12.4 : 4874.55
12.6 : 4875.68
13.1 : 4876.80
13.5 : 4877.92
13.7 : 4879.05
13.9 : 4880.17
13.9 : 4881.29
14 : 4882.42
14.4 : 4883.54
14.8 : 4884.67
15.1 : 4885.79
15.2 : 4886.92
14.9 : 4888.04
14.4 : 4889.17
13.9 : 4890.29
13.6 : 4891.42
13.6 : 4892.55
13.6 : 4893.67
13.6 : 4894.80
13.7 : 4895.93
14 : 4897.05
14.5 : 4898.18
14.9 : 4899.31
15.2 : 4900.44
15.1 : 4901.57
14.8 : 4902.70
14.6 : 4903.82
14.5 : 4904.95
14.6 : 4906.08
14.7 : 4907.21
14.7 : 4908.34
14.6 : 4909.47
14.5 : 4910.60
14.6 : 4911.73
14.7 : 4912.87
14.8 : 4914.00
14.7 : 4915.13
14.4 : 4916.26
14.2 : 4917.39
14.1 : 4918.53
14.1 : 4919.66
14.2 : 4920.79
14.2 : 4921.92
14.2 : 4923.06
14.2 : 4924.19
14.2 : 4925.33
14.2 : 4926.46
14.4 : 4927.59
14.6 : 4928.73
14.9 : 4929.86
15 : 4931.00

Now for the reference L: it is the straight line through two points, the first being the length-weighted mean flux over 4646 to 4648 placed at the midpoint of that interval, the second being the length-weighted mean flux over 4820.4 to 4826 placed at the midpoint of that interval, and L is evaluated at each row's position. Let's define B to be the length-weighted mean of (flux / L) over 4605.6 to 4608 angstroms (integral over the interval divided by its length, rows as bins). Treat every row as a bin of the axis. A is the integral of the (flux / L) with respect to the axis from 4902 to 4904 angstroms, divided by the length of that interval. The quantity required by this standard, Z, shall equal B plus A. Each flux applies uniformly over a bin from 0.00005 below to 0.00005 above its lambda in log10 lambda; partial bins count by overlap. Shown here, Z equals 2.07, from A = 1.03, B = 1.03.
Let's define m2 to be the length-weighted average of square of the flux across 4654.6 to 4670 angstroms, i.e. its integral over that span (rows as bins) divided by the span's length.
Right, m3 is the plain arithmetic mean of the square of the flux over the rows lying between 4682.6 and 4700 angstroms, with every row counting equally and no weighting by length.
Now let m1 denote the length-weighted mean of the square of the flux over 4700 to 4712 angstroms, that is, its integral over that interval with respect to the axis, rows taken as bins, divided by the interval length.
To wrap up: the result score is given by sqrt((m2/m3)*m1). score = 13.1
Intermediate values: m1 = 177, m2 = 191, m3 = 198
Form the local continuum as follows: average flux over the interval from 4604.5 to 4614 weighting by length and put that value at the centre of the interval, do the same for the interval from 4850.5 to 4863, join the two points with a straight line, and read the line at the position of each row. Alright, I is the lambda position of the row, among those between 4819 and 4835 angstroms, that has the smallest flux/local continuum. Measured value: 4824.31 angstroms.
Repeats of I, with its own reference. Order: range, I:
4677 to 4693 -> 4692.83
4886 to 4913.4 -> 4891.42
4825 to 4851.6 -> 4845.46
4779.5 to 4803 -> 4780.08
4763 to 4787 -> 4780.08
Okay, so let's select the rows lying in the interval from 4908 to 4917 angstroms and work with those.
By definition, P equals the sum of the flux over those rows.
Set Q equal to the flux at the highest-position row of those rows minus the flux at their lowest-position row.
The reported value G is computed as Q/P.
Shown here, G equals -0.003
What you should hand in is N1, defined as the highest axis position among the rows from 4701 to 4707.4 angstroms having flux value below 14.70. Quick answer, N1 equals 4706.90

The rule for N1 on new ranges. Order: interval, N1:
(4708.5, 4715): 4714.49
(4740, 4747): 4744.99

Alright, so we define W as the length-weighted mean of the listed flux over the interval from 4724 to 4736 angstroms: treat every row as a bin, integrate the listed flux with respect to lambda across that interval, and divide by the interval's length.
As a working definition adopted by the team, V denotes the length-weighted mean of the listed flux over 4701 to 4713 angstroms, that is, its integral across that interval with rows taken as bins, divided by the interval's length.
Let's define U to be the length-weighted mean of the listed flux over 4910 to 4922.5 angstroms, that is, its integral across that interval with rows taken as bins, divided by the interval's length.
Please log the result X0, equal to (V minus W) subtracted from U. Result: 15.1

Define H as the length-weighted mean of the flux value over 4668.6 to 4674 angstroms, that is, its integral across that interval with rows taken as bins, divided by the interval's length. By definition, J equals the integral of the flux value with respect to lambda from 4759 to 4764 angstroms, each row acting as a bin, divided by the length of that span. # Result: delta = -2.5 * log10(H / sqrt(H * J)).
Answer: 0.03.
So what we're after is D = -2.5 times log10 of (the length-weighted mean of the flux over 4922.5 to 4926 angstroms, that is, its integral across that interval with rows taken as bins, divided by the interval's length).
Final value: -2.88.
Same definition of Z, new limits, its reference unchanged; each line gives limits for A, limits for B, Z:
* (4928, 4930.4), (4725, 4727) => 2.05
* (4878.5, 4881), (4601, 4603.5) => 2.00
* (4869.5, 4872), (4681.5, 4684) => 1.98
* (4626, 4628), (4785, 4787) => 1.97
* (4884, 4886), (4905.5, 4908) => 2.06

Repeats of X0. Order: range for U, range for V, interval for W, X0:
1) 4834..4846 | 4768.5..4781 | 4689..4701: 13.7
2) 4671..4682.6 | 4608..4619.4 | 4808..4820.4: 16.1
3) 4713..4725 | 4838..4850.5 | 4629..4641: 15.4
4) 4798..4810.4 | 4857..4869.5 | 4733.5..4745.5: 16.1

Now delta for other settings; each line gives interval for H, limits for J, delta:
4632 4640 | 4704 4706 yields -0.10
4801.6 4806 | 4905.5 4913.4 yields -0.04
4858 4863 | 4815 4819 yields 0.12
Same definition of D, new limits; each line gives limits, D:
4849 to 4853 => -2.81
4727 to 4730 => -2.89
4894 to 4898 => -2.85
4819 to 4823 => -2.93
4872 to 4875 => -2.75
